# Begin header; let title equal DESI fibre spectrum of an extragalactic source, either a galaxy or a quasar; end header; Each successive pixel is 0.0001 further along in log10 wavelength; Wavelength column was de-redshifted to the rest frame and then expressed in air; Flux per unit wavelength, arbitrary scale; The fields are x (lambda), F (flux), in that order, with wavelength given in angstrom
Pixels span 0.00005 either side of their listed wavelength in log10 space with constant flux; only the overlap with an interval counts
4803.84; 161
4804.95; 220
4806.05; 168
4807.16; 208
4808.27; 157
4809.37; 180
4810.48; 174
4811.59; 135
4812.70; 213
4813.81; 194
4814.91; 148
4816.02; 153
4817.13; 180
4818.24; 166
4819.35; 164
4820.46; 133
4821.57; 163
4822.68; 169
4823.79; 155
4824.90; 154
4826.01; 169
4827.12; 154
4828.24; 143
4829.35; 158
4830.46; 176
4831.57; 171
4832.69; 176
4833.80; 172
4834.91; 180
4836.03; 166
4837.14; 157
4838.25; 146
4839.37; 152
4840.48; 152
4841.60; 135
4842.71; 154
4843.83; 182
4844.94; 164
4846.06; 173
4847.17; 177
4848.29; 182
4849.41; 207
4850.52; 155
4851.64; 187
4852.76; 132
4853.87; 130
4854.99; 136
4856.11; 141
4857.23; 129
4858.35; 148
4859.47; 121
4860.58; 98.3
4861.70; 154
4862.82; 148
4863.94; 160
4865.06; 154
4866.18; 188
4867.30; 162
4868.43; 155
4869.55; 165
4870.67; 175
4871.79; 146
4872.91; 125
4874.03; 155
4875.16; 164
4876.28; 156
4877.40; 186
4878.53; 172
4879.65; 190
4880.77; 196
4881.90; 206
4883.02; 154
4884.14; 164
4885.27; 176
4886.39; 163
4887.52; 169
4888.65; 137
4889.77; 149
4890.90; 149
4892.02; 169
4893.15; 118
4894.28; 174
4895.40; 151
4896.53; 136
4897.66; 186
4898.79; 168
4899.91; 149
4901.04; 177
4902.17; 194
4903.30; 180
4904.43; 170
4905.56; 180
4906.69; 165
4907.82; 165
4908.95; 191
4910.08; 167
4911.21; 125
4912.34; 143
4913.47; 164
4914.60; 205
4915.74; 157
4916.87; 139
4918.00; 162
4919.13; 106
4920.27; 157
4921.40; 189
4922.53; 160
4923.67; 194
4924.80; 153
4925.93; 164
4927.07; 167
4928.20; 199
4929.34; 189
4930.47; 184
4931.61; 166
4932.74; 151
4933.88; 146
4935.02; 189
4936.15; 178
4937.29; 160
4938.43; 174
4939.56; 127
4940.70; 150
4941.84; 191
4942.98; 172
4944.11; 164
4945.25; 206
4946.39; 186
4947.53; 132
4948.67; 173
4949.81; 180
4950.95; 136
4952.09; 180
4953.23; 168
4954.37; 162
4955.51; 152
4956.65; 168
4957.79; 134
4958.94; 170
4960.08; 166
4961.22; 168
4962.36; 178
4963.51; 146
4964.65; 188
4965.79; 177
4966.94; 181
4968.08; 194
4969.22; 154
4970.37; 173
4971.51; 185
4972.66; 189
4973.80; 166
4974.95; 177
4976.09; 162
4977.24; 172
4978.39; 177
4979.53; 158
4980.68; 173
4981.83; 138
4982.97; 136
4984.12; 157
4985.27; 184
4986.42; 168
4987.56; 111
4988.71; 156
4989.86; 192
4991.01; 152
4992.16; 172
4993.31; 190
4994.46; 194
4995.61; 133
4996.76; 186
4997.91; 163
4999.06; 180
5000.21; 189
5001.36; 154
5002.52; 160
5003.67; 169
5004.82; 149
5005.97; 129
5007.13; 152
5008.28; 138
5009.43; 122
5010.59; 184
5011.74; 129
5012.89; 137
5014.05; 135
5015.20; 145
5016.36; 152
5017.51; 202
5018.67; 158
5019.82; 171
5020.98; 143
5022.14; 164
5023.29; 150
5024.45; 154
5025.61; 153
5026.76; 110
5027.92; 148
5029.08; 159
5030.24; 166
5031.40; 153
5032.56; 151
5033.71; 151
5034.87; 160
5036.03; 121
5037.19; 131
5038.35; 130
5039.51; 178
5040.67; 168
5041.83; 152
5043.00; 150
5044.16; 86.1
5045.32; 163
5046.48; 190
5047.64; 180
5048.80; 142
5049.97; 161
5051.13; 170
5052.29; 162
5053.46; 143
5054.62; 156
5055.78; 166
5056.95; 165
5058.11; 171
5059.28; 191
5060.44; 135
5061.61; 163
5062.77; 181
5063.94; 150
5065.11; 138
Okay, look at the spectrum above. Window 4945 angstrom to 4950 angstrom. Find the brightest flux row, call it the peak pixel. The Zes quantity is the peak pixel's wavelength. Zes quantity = 4945.25 angstrom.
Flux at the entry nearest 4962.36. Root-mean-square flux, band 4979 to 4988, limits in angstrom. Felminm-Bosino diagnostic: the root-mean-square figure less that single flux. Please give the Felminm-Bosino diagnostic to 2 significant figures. -23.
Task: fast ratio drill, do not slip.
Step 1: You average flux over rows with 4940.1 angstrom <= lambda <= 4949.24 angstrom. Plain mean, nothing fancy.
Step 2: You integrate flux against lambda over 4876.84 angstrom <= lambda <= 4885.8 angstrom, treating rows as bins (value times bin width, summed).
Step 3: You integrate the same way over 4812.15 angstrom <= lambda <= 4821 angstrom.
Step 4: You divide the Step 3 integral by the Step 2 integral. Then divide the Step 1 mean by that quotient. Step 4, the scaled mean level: 186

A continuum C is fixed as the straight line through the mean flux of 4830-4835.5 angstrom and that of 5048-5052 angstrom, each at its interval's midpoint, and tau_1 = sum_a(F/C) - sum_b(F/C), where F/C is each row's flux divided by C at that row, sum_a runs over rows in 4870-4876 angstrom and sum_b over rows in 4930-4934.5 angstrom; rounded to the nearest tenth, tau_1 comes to 0.6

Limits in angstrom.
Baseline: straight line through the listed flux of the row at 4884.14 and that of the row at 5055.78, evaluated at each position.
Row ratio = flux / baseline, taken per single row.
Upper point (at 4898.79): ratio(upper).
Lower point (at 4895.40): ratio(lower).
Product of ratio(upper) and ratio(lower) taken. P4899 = 0.94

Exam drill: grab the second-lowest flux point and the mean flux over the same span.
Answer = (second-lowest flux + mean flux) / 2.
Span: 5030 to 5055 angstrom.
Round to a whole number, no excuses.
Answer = 137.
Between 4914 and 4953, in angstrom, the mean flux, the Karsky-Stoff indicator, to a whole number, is 167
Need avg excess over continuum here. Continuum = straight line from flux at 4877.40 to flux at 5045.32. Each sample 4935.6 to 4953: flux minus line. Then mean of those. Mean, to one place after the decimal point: -9.6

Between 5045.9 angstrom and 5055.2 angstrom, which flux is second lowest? 143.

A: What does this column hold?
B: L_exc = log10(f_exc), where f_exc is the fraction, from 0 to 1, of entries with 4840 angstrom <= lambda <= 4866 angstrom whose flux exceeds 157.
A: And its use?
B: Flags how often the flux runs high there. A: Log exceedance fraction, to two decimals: -0.46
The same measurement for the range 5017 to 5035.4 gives -0.36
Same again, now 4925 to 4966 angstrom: -0.12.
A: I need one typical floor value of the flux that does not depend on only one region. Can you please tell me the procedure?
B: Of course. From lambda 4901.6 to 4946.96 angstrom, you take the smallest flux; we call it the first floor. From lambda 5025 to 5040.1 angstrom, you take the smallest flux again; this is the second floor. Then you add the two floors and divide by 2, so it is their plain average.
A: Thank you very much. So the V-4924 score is 108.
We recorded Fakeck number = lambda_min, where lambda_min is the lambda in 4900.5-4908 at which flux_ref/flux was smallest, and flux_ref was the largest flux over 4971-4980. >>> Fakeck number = 4902.17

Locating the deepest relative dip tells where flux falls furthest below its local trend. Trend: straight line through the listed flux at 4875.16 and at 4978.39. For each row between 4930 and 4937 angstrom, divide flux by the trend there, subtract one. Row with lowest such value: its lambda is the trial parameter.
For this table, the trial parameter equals 4933.88 angstrom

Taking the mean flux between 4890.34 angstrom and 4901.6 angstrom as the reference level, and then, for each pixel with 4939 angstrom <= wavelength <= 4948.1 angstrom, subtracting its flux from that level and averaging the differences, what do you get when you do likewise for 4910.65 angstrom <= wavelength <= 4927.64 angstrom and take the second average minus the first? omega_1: 7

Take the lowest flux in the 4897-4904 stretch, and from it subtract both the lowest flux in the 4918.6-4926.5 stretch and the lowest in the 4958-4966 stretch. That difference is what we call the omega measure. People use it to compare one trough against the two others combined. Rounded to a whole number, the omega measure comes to -103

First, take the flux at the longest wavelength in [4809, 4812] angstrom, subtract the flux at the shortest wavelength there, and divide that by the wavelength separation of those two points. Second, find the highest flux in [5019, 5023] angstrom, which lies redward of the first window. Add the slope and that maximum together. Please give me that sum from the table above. 151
